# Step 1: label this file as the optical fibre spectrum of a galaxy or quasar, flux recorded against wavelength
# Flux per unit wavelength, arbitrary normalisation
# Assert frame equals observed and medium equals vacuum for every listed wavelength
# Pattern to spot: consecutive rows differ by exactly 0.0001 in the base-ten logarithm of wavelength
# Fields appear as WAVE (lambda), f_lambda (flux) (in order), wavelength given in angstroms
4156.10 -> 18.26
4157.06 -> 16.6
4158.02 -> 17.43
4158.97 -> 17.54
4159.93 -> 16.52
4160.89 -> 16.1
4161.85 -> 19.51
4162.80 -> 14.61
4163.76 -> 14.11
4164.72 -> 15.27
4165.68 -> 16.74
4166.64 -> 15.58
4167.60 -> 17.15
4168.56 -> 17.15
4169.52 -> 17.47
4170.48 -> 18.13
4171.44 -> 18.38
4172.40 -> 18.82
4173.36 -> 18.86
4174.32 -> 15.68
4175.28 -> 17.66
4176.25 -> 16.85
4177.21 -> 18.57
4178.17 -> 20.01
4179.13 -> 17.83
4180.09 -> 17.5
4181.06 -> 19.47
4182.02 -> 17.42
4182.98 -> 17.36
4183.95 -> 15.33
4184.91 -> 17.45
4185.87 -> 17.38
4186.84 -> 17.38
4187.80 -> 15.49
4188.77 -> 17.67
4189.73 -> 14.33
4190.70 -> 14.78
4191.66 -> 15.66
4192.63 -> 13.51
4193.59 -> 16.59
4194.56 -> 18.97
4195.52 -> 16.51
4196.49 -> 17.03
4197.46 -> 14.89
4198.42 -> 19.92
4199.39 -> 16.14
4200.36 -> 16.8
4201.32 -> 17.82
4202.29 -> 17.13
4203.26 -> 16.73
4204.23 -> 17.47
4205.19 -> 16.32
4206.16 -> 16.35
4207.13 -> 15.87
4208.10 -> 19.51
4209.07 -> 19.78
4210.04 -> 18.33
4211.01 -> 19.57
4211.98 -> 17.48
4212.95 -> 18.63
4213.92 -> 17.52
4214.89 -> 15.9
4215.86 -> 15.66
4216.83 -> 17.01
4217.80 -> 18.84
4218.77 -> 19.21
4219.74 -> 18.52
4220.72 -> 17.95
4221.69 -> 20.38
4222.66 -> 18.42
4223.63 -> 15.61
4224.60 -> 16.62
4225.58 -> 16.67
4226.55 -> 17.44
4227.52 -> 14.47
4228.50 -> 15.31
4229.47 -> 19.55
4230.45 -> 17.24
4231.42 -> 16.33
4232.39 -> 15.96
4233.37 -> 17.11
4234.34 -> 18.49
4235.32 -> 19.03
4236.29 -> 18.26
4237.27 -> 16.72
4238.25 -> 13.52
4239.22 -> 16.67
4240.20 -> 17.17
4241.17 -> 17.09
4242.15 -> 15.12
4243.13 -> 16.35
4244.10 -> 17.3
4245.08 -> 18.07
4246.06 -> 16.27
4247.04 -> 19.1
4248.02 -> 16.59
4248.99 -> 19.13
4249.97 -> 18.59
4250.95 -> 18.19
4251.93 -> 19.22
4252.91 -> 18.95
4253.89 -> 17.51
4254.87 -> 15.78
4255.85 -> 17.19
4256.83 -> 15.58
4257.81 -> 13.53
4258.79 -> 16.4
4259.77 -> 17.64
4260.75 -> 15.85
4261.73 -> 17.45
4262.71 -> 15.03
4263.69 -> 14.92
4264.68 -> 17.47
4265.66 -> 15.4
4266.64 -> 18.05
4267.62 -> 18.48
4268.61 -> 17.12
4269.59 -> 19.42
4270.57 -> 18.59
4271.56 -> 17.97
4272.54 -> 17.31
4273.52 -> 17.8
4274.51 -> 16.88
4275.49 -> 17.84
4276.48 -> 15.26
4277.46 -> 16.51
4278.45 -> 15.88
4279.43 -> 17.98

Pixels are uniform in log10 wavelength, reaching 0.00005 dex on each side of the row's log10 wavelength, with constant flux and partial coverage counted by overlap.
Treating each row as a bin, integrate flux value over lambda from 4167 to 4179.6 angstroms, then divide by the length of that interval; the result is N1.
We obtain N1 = 17.9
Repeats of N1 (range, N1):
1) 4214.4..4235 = 17.3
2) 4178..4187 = 17.6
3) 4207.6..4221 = 18.1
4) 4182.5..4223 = 17.2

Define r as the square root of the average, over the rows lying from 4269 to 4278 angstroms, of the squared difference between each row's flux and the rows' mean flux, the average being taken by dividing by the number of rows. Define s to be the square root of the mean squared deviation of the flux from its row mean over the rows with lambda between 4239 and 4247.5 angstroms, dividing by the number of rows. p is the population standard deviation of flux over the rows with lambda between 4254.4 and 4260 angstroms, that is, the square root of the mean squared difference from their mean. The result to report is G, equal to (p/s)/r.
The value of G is 1.09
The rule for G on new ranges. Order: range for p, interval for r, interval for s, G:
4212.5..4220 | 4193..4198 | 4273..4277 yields 0.93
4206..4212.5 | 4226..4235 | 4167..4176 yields 1.07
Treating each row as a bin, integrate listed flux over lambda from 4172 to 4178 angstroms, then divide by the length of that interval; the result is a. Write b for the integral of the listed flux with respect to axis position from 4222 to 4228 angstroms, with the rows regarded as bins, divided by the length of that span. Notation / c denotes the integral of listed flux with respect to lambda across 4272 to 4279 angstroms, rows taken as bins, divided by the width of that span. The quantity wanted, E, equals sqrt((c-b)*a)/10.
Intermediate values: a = 17.8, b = 16.7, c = 16.8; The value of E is 0.16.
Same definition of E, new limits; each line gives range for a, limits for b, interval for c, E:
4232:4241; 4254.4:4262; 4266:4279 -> 0.47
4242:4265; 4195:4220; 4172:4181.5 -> 0.32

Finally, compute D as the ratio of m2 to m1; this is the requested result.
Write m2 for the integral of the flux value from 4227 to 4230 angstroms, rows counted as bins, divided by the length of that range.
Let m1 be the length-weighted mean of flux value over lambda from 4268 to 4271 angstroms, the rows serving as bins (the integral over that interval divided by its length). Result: 0.89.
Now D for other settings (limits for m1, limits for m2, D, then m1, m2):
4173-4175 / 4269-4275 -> 1.04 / 17.2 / 18.0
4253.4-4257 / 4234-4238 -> 1.07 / 16.6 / 17.8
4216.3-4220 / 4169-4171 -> 0.97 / 18.4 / 17.8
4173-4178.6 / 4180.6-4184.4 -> 0.97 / 17.9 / 17.4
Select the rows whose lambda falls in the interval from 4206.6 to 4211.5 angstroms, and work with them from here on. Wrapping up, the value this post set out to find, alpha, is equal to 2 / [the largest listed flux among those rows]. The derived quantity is 0.101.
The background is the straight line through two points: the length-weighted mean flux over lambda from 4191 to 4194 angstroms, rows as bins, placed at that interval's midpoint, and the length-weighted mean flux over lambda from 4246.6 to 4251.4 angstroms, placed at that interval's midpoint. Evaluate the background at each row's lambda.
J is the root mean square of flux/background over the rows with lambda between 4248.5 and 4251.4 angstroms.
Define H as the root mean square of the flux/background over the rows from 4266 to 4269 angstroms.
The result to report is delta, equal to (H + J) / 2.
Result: 0.97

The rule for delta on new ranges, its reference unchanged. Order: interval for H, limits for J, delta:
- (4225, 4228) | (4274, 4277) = 0.90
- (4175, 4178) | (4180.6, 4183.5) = 1.24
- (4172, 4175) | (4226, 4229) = 1.09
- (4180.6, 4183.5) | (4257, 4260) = 1.04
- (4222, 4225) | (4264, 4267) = 0.94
